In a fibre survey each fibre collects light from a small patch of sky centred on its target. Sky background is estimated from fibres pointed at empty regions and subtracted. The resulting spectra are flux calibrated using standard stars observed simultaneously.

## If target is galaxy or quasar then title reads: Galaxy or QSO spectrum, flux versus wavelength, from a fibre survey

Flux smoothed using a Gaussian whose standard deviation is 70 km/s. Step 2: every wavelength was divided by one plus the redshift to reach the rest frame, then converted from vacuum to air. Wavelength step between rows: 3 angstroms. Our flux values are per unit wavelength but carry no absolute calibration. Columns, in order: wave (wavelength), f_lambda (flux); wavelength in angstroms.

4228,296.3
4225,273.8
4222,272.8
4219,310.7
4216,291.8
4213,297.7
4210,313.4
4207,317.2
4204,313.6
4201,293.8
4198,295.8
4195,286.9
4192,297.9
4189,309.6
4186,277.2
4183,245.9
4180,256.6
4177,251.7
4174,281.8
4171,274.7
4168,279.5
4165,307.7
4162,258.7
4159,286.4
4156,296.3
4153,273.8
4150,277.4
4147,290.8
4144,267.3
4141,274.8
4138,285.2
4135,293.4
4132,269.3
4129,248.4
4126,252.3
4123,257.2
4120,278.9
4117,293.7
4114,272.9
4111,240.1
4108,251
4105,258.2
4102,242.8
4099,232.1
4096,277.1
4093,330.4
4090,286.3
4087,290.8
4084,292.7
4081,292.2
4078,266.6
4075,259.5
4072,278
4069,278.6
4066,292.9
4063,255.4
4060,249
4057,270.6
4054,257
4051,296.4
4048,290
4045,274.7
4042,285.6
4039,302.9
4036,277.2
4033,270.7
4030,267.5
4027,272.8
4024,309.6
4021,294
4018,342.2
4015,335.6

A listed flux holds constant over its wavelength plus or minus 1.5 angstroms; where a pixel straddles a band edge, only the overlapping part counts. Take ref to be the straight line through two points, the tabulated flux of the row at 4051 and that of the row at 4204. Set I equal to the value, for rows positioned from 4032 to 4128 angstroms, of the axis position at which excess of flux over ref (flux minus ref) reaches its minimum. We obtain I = 4099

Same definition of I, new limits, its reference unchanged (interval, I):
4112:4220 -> 4183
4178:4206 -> 4183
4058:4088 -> 4060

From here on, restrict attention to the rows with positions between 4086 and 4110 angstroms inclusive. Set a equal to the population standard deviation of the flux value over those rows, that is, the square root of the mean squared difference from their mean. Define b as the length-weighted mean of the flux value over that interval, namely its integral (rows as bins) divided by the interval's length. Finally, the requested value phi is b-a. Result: 240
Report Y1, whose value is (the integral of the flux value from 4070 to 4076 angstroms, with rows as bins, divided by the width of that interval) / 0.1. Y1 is 2703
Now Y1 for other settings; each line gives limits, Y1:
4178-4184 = 2517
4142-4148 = 2777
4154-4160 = 2903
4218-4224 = 2887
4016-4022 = 3216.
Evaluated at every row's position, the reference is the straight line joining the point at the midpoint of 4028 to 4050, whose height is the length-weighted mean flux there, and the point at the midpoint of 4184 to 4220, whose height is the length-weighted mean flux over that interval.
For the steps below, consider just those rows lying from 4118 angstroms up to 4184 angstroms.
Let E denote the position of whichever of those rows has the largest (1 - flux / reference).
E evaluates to 4183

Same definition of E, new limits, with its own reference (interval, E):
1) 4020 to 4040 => 4030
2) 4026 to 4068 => 4060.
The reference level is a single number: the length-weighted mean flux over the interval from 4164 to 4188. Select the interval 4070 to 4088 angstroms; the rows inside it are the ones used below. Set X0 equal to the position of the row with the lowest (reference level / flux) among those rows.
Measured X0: 4084 angstroms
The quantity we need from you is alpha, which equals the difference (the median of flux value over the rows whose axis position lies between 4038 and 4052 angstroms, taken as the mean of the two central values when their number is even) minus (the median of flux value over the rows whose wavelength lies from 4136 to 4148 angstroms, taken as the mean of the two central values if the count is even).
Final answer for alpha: 10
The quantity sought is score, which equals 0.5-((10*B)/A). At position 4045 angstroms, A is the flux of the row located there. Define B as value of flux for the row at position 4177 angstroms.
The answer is -8.7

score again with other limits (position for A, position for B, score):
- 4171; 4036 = -9.6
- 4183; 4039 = -11.8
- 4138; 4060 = -8.2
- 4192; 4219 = -9.9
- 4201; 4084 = -9.5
